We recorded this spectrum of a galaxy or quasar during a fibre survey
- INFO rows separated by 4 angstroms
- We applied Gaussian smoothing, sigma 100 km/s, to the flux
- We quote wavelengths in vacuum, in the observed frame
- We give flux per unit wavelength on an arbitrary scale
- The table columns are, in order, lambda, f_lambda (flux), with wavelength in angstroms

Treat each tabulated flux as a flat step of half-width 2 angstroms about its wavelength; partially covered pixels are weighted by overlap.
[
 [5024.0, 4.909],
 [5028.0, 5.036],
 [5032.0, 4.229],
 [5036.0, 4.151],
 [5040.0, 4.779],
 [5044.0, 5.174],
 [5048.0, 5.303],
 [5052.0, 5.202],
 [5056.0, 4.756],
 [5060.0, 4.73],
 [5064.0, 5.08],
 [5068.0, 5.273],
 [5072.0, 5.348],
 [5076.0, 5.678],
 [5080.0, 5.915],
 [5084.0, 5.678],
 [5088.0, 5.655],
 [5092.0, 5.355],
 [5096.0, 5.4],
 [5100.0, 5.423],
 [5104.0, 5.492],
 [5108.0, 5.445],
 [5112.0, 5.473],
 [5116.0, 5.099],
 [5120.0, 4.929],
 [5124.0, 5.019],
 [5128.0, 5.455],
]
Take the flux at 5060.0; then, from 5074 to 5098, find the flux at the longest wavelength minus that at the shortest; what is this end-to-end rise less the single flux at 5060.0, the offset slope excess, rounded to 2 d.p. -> -5.01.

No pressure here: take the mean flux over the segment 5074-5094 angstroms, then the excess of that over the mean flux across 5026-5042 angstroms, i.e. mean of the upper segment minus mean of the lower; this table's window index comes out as 1.1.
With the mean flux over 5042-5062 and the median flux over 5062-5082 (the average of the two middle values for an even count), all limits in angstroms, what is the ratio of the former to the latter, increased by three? 3.94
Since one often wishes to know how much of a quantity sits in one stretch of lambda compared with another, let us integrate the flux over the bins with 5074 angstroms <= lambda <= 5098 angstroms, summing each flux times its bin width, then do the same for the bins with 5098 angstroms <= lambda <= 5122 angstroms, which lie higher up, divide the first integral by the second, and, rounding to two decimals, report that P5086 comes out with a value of 1.06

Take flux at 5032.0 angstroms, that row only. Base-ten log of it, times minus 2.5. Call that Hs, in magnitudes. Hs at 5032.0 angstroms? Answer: -1.57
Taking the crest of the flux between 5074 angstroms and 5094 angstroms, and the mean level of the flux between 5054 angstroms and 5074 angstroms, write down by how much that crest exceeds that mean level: 0.9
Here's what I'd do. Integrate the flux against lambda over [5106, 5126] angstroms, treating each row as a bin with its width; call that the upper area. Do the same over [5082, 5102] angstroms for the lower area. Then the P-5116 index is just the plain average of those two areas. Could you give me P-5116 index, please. 107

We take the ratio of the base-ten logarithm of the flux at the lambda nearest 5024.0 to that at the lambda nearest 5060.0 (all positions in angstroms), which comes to 1.02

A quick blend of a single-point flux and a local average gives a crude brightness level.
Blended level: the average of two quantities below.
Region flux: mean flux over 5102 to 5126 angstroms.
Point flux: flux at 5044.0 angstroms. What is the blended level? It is 5.21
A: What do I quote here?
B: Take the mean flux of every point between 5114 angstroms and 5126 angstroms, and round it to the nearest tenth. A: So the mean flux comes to 5.0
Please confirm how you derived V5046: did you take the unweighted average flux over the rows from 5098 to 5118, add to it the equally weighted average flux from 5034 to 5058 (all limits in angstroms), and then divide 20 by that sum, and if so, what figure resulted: 1.95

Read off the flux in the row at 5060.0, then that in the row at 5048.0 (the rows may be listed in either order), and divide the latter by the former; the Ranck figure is 1.12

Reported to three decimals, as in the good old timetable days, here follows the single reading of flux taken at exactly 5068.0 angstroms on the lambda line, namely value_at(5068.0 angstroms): 5.273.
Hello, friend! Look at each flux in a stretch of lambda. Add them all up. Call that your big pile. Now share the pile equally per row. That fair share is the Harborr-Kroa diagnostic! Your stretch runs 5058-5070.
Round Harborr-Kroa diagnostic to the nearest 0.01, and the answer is 5.03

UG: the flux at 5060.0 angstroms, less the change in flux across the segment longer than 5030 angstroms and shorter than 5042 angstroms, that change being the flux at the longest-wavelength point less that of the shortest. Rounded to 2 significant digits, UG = 4.2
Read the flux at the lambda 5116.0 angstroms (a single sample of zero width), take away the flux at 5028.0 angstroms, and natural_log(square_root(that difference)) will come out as -1.4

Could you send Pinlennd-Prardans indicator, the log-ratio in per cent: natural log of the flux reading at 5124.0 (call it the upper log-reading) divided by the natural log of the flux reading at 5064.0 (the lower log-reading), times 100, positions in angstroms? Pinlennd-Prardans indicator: 99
